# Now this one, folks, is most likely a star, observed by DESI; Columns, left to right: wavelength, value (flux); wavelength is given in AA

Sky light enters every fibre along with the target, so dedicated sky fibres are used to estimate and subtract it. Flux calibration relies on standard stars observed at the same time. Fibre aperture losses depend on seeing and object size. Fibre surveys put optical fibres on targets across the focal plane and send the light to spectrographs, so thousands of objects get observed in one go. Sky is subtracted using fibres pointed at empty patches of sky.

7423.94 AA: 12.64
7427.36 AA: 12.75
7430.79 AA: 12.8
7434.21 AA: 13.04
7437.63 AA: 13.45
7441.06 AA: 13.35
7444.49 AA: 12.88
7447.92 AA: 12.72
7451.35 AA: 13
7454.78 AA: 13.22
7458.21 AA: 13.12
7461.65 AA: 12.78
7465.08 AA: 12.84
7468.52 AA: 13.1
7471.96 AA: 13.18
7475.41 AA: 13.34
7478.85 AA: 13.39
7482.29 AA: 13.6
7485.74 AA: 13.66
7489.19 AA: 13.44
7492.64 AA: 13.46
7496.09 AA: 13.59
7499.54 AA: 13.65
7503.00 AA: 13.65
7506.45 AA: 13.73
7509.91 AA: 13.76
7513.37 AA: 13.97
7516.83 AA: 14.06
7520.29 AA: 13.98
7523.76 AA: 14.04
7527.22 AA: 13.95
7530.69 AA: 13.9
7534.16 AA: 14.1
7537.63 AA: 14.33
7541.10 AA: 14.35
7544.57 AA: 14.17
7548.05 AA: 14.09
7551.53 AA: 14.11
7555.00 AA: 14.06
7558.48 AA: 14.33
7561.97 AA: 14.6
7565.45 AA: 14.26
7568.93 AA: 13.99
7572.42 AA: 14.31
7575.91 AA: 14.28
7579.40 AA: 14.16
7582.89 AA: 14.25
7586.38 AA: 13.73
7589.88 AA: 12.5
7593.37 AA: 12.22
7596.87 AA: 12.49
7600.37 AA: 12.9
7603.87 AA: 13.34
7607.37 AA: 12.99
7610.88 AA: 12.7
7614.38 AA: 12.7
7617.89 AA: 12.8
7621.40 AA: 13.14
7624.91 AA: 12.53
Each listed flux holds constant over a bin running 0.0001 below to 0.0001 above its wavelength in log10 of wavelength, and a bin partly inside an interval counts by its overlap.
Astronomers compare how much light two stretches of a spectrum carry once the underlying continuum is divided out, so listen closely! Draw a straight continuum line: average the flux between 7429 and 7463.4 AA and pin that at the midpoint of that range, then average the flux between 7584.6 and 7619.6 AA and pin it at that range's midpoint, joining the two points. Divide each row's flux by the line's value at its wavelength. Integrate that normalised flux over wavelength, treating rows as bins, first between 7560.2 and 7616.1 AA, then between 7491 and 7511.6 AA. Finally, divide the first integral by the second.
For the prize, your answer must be 2.7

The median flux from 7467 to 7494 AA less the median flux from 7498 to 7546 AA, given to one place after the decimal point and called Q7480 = -0.6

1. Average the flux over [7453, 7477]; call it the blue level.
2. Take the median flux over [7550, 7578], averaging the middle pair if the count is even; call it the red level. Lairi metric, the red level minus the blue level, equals 1.2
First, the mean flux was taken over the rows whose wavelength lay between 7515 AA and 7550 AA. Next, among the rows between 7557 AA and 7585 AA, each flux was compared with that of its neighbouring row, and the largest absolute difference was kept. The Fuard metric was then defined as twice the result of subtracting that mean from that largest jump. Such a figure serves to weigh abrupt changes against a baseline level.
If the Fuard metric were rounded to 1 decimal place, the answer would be -27.5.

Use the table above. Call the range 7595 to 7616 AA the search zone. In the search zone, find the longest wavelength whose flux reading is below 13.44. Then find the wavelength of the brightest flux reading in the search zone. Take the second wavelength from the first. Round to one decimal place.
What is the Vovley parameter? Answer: 10.5 AA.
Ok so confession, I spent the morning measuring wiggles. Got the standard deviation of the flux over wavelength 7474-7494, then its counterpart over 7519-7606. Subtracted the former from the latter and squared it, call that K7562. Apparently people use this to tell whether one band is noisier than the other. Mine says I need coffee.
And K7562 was 0.27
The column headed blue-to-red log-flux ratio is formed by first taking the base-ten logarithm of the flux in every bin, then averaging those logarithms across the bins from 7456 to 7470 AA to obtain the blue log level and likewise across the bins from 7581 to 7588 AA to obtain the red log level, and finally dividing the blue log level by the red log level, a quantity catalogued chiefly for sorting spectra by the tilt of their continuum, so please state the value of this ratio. 0.97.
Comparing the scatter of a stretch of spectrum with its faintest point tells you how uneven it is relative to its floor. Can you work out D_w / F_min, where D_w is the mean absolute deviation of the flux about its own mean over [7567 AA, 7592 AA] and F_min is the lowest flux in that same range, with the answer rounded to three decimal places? 0.035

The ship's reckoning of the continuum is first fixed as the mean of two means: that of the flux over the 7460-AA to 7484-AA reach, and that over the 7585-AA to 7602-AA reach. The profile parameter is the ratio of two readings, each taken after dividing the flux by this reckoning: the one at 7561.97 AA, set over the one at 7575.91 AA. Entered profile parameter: 1.02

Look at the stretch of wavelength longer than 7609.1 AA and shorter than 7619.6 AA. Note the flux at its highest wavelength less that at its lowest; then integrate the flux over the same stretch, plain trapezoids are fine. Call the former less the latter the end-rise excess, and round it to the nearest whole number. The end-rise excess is -134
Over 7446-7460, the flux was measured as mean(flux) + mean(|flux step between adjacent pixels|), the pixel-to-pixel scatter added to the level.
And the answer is 13.2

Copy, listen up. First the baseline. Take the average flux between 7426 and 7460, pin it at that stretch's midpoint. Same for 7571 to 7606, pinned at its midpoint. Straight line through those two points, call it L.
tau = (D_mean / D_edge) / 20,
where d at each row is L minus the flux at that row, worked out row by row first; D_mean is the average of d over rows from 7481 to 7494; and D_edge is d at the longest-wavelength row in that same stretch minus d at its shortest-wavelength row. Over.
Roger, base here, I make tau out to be -0.1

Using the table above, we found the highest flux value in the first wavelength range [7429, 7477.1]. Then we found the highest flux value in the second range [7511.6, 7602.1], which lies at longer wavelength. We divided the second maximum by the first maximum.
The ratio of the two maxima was 1.09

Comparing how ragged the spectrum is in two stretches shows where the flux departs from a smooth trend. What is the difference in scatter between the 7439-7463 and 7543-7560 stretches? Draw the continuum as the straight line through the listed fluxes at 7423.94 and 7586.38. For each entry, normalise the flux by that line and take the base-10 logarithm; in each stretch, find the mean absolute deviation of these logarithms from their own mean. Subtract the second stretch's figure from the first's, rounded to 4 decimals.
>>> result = 0.0039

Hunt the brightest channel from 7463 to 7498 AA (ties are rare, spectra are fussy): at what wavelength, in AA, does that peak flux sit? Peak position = 7485.74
